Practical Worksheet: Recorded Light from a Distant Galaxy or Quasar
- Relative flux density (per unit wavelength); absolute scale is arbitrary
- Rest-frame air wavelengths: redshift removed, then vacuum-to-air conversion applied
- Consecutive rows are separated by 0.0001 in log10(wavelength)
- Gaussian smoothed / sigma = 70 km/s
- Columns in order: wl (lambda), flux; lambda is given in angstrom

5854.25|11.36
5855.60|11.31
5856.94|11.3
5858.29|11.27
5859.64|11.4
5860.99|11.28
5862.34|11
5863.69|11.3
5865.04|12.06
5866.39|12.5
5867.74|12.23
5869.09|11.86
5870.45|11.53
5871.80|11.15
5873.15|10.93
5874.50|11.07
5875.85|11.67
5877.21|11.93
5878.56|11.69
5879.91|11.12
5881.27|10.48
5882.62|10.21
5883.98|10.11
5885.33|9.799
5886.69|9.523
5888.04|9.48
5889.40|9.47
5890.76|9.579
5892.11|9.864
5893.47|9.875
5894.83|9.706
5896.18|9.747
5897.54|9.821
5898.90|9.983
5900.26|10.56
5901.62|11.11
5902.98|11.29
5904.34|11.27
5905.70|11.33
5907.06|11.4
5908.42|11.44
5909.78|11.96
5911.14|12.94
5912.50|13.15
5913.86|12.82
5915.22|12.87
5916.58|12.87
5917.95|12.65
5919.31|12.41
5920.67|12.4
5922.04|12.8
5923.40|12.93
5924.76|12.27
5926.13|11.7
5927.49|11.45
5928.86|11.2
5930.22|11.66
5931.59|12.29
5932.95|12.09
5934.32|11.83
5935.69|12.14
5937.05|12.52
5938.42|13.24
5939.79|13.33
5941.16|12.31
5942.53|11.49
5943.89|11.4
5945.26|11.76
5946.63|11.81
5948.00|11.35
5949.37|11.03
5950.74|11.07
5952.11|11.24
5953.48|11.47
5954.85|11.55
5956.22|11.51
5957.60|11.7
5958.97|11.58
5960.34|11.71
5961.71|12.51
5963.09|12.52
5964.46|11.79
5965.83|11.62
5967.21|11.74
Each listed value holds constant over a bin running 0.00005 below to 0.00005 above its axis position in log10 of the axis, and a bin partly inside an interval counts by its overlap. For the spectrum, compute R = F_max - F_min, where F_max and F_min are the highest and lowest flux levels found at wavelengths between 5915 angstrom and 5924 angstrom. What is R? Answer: 0.53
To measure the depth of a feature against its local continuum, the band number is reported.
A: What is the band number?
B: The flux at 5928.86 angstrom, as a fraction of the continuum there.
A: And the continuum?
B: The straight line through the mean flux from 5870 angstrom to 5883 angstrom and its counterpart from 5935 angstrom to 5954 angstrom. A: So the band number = 0.96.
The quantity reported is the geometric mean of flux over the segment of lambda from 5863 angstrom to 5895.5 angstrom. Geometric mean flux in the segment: 10.8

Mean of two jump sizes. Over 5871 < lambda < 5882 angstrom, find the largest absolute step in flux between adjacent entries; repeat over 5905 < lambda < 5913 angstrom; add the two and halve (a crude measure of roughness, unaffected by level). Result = 0.81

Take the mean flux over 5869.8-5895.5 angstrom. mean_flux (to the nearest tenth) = 10.5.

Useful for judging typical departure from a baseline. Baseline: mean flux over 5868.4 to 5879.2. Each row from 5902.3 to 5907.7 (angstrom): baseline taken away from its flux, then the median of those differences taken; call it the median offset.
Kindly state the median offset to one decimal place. -0.2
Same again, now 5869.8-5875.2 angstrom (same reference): -0.4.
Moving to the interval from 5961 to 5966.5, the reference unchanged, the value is 0.7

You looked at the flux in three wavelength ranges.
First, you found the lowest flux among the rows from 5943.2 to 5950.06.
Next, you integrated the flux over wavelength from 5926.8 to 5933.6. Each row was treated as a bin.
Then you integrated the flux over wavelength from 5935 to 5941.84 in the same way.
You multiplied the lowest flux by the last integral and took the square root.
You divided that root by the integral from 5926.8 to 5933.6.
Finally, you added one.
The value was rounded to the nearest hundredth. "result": 1.39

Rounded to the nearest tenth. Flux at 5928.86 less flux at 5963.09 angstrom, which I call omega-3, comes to -1.3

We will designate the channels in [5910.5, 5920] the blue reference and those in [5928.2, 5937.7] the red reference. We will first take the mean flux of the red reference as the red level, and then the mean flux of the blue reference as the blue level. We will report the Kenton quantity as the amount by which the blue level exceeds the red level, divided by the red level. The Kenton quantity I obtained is 0.07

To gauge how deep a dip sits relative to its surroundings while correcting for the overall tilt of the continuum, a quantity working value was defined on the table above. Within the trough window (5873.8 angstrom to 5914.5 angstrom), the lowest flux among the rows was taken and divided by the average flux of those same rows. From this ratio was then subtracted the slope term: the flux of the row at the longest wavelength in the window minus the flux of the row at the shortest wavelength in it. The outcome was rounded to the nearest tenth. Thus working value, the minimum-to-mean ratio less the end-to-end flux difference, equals -0.9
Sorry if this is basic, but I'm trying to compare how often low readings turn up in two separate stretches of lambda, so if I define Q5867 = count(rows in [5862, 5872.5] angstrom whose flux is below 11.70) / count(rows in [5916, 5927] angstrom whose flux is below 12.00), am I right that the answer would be 4.0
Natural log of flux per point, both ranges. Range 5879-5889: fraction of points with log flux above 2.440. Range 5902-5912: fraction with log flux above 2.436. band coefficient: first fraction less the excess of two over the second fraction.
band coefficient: -1.6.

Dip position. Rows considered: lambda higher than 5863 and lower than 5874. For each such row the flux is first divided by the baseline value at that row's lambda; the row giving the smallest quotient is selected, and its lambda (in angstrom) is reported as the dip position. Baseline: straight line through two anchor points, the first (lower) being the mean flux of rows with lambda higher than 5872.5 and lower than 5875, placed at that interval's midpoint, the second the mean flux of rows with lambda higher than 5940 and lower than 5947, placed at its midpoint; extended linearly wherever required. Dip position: 5873.15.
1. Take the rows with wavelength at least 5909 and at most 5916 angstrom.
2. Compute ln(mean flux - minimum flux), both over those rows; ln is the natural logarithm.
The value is -0.2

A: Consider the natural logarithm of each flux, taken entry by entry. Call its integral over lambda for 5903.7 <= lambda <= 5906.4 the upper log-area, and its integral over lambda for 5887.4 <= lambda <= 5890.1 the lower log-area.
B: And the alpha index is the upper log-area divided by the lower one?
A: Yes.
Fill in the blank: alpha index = 1.08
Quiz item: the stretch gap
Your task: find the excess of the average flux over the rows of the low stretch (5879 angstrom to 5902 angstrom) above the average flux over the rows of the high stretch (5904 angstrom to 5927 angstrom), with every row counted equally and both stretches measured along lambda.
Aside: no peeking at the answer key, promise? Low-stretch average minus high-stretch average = -2.3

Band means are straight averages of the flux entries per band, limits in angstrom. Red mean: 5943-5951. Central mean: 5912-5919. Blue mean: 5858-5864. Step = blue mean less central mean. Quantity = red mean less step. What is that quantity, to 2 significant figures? 13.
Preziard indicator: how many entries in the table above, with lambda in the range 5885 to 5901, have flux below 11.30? 12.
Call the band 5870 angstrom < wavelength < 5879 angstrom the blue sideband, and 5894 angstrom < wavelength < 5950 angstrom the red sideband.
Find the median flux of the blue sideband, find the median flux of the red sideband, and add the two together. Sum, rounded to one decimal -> 23.3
